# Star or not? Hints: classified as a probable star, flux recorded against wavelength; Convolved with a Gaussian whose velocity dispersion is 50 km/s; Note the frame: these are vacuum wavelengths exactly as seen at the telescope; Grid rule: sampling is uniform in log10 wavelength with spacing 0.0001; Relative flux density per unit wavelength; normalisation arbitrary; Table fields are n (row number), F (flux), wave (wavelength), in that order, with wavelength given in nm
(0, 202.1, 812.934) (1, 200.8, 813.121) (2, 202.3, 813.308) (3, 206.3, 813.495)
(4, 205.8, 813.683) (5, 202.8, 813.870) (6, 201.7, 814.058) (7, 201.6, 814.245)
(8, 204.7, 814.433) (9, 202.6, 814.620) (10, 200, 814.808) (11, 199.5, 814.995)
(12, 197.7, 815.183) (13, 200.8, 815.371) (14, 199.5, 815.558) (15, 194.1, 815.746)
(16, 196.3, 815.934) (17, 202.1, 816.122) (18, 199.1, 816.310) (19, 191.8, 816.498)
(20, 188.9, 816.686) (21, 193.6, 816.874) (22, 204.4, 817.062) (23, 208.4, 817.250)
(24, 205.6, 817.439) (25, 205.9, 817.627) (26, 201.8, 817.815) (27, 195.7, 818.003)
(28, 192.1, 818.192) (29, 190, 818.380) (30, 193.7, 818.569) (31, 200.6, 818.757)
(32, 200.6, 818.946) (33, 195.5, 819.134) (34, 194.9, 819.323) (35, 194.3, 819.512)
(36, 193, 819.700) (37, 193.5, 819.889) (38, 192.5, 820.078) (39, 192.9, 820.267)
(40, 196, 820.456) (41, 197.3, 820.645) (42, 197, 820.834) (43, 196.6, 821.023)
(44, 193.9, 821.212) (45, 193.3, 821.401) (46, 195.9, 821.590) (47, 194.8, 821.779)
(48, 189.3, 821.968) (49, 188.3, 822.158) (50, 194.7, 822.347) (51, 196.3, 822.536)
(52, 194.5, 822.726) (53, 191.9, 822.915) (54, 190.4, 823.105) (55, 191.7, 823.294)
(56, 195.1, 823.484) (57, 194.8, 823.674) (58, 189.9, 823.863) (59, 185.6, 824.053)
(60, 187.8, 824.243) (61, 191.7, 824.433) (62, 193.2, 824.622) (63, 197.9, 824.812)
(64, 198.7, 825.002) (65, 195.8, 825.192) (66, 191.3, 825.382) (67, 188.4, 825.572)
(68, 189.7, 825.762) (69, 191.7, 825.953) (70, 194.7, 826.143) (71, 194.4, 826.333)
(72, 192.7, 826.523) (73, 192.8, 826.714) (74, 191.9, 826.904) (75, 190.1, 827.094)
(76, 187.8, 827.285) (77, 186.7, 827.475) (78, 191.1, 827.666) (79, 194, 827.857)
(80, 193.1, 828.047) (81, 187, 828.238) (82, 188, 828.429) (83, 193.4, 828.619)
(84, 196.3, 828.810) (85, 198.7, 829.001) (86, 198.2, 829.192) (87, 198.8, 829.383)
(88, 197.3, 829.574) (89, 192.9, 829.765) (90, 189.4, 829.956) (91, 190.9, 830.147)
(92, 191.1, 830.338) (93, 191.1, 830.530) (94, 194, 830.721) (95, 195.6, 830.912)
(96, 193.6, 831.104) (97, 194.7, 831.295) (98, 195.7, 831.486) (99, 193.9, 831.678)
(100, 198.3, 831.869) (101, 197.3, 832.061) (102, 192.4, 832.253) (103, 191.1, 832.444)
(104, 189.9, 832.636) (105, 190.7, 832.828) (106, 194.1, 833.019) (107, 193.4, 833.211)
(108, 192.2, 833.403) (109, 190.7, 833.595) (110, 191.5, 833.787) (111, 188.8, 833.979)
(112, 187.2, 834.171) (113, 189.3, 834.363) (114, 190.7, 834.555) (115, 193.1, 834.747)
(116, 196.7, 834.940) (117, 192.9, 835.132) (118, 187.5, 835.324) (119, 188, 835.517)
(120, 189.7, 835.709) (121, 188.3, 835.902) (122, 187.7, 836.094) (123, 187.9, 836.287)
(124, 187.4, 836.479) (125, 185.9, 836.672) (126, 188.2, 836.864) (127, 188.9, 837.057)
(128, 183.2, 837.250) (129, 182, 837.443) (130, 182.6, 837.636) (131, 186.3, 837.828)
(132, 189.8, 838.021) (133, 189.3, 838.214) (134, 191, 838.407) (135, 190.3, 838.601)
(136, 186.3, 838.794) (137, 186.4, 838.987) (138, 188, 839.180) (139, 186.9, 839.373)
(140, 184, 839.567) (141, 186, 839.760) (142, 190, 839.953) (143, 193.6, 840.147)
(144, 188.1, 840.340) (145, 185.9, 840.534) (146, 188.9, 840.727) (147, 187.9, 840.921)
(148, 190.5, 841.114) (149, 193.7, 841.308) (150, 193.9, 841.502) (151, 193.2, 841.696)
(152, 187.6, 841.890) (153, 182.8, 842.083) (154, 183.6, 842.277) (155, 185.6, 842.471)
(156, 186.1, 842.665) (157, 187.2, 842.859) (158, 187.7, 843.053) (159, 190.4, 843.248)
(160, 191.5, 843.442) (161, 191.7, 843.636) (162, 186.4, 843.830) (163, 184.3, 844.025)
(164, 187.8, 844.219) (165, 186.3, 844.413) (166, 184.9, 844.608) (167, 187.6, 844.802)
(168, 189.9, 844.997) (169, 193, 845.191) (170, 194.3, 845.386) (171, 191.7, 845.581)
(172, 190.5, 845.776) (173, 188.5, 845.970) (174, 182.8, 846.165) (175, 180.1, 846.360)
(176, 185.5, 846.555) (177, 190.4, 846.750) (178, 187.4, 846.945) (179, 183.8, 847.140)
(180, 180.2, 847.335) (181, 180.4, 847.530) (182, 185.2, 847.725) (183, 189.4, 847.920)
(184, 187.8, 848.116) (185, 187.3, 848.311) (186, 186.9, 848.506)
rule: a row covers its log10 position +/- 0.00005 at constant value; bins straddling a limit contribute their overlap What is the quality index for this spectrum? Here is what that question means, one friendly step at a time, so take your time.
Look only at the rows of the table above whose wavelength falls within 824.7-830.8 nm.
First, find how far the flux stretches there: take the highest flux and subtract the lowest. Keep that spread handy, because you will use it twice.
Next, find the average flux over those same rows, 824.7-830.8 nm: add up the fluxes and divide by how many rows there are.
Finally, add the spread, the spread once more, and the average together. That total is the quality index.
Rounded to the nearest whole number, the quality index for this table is 217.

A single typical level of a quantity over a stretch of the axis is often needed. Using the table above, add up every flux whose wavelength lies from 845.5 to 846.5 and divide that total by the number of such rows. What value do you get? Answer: 187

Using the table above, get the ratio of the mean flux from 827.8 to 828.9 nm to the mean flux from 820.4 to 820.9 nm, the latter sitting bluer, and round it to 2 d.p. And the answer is 0.98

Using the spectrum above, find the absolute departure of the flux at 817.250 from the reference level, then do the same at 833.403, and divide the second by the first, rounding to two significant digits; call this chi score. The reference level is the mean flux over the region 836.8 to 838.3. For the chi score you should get 0.27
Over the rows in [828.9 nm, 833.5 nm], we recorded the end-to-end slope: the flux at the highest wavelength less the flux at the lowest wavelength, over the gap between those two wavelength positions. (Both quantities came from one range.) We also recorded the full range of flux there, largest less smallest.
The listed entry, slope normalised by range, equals -0.16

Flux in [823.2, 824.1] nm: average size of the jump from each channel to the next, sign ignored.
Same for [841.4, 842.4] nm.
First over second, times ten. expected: 10.8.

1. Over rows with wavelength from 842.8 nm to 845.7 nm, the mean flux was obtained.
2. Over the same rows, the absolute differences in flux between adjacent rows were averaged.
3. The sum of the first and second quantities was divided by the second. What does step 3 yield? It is 88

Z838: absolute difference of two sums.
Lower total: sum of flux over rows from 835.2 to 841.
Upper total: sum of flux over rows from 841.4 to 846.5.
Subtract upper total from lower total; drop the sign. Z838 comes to 737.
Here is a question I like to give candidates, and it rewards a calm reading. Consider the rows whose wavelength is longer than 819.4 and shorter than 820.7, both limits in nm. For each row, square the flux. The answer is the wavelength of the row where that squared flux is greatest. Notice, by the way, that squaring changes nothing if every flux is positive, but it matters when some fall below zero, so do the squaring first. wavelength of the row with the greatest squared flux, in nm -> 820.645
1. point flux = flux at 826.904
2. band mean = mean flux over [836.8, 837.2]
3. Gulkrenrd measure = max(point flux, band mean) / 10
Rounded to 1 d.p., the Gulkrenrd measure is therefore 19.2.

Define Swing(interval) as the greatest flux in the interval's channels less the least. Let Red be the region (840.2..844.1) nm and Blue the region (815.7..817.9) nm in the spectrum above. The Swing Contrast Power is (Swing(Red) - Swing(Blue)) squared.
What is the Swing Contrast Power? 71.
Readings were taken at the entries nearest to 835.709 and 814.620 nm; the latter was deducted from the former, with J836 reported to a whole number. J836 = -13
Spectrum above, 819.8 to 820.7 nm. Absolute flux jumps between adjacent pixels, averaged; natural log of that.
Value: 0.4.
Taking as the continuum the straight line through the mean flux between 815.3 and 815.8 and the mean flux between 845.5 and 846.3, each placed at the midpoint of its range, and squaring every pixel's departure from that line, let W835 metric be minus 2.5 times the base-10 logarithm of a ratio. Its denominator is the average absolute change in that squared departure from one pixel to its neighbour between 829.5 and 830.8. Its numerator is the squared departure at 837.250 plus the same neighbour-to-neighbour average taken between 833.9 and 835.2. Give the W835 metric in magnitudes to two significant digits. -2.5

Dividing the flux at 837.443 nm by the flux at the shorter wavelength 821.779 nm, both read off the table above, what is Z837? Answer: 0.934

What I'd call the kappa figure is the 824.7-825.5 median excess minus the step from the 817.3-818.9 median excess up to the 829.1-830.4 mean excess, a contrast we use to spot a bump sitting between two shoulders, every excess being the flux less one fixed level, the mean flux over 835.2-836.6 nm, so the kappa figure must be 13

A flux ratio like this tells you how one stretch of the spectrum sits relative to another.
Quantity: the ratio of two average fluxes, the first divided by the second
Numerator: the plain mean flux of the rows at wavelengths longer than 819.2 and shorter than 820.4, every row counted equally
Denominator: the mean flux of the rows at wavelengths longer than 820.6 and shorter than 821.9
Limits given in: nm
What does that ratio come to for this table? 0.99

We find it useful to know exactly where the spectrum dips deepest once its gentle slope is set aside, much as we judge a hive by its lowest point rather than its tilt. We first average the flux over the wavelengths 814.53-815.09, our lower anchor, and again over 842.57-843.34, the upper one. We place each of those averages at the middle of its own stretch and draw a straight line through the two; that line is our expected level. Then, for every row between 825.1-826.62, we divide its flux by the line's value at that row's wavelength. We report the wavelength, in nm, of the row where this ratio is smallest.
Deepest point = 825.572 nm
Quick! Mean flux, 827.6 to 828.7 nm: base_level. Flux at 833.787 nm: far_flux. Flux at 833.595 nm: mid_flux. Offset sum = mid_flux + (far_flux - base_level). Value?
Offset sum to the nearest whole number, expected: 191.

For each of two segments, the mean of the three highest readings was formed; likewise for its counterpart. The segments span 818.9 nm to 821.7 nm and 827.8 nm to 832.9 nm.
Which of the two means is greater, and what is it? 199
